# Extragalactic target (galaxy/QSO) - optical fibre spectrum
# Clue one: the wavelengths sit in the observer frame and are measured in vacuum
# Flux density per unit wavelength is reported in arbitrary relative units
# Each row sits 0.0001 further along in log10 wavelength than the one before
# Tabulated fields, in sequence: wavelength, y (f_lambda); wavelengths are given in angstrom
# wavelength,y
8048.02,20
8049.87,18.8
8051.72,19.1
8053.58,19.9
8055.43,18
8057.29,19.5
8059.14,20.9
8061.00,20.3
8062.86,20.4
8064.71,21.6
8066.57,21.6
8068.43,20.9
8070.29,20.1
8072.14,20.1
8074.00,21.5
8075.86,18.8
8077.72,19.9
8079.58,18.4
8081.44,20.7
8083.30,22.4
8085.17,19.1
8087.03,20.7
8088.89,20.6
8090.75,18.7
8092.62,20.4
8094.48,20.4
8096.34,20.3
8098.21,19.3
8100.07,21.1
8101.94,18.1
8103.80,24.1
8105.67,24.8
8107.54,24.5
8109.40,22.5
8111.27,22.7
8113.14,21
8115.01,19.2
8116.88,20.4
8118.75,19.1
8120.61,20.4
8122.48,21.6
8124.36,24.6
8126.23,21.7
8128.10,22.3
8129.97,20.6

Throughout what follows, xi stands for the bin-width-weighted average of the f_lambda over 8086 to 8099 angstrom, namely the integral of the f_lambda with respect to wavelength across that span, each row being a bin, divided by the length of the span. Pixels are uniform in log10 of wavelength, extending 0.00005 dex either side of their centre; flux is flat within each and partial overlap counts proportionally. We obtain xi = 20.1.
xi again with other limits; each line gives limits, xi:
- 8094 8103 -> 19.9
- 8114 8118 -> 19.8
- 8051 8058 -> 19.1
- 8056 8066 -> 20.5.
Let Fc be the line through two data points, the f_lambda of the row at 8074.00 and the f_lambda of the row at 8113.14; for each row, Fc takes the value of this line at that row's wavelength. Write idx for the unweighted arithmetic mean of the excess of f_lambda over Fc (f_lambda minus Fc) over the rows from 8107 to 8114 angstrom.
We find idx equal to 1.6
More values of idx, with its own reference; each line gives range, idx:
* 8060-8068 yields -0.7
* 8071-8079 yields -1.4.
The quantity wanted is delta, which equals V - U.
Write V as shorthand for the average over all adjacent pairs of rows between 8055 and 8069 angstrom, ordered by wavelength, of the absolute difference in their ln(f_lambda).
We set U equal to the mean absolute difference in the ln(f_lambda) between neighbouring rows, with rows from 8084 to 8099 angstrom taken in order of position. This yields -0.01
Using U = 0.046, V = 0.04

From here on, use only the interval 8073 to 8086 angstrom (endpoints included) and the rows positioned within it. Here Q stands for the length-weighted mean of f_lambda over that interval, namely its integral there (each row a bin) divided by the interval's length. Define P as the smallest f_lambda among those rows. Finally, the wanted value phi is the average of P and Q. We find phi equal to 19.3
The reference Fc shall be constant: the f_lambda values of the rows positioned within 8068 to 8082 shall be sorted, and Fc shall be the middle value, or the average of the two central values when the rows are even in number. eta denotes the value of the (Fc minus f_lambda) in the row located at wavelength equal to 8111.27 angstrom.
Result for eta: -2.6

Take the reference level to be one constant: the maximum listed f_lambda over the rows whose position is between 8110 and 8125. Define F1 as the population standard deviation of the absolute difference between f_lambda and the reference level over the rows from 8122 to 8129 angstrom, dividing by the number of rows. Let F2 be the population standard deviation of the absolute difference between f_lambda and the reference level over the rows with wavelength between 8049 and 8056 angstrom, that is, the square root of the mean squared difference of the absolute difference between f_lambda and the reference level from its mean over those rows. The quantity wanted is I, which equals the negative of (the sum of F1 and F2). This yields -1.9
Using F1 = 1.213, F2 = 0.68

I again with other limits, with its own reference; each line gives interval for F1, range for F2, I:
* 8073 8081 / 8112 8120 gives -2.0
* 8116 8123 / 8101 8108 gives -3.6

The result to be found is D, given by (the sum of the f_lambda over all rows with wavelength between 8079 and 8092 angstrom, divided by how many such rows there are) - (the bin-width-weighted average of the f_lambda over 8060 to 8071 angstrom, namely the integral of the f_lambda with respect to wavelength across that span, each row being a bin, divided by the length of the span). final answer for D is -0.7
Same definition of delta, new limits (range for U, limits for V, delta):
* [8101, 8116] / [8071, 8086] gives 0.01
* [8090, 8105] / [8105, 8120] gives -0.04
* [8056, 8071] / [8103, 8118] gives 0.02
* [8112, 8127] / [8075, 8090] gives 0.00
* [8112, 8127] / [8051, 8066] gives -0.03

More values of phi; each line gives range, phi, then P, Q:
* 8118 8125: 20.2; 19.1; 21.4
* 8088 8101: 19.4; 18.7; 20.1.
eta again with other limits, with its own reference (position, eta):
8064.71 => -1.5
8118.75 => 1.0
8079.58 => 1.7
